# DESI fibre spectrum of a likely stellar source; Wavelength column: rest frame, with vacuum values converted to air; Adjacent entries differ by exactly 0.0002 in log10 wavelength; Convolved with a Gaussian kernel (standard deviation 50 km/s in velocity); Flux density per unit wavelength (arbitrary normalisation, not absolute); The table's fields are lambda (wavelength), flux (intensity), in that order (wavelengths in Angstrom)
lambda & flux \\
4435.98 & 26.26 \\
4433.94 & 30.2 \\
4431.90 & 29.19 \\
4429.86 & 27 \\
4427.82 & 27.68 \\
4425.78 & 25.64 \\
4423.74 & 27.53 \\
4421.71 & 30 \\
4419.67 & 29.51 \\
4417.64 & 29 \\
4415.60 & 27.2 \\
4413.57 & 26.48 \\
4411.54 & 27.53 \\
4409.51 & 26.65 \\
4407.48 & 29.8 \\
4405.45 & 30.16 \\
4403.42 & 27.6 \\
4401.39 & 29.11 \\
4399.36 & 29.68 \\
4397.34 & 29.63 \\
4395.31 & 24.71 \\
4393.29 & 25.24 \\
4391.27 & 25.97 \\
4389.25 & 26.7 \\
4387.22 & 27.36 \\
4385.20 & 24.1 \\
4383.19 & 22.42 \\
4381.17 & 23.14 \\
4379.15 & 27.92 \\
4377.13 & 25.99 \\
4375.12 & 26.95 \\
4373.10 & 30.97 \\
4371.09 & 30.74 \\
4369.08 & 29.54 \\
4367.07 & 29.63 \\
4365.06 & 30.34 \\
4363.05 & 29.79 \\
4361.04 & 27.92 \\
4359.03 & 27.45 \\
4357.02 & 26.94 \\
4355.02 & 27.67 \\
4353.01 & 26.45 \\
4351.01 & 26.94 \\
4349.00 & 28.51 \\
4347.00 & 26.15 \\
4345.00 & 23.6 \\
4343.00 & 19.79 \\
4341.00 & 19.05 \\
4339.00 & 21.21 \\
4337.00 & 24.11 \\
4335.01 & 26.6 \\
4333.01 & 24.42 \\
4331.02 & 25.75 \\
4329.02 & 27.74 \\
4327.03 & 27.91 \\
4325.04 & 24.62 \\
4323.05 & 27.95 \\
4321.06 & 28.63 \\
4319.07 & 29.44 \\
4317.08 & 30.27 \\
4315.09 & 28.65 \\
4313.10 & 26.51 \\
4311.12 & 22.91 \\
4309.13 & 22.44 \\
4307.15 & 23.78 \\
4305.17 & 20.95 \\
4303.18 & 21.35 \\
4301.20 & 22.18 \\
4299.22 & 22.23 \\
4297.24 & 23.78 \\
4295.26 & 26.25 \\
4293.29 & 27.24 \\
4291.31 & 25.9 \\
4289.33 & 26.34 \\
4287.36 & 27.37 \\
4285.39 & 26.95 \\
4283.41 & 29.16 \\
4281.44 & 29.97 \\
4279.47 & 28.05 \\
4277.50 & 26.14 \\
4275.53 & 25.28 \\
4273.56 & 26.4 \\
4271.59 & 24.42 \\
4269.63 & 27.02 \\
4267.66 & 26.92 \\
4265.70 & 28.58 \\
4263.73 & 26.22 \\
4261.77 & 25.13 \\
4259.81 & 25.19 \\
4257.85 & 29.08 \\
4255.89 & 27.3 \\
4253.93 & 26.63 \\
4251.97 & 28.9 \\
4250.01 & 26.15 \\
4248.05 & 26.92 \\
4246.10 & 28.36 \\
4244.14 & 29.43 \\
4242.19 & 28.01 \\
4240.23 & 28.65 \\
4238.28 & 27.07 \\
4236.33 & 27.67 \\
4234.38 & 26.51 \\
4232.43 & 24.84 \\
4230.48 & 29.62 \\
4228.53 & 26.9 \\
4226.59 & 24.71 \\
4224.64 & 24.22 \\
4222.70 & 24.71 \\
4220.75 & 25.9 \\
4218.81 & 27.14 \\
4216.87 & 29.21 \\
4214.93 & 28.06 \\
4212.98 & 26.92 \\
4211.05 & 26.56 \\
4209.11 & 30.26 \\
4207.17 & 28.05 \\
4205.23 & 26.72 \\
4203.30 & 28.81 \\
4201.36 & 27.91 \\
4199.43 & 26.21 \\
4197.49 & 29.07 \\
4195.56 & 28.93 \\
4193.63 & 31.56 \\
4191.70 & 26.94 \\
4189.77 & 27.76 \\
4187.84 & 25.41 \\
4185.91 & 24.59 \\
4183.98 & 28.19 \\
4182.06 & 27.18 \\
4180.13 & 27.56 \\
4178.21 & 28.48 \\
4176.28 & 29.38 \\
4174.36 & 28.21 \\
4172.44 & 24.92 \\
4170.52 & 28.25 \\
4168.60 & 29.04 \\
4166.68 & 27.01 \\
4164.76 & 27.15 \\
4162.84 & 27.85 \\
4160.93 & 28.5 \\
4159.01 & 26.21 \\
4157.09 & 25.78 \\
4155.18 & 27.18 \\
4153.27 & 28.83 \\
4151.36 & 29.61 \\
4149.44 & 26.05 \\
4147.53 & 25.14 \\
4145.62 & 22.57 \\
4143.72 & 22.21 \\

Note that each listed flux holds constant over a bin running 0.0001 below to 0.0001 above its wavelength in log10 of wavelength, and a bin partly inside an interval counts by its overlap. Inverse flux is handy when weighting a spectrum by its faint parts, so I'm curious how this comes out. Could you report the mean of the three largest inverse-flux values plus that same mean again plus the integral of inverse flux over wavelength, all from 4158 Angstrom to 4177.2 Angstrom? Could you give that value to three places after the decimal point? 0.773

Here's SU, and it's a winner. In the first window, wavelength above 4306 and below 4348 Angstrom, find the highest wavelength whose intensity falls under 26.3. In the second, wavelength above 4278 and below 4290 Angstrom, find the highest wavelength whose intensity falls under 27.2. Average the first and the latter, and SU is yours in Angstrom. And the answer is 4318.2 Angstrom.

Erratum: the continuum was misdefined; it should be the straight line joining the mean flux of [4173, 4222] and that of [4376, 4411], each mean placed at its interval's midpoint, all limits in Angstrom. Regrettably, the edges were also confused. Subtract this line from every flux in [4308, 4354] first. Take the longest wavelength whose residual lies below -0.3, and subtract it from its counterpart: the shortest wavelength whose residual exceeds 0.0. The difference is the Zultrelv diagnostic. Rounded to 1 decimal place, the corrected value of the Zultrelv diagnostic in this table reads -37.9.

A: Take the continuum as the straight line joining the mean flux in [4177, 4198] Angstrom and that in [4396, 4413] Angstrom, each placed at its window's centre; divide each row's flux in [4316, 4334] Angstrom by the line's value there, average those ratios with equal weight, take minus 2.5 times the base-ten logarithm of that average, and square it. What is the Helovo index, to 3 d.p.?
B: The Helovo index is 0.001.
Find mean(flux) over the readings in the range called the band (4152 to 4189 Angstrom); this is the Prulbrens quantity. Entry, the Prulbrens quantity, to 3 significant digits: 27.4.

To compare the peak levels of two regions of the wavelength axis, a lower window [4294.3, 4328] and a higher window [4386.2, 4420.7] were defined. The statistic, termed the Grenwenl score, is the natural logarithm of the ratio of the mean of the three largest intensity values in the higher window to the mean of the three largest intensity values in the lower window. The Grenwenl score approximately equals 0.014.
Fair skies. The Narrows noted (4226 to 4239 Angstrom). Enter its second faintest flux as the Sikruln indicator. 24.84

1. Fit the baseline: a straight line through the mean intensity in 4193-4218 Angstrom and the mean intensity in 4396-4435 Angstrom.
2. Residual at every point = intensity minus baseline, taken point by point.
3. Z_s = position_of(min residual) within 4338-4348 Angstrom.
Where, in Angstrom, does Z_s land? 4341.00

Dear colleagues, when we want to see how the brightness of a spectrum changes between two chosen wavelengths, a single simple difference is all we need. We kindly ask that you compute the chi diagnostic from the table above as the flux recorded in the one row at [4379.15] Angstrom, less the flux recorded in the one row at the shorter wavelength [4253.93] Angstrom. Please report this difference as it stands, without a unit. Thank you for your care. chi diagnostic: 1.3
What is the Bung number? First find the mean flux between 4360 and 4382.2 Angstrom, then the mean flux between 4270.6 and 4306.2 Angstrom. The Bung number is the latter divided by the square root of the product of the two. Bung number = 0.948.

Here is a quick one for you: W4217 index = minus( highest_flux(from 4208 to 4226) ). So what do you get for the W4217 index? -30.3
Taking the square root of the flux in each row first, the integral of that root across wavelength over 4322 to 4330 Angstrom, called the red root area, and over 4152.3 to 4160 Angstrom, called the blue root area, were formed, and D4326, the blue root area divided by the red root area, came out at 1.0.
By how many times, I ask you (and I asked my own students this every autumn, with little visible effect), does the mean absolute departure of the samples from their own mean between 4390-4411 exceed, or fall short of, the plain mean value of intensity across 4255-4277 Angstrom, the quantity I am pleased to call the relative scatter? 0.07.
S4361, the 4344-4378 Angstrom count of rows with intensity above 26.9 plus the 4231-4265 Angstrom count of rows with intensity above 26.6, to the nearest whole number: 24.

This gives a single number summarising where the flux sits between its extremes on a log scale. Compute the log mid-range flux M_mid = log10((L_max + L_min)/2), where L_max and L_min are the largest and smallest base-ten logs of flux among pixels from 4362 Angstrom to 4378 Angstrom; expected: 0.162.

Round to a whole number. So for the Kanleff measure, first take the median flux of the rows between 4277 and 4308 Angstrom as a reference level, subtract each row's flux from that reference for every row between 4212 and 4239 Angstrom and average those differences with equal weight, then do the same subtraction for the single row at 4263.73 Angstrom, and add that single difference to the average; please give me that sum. -1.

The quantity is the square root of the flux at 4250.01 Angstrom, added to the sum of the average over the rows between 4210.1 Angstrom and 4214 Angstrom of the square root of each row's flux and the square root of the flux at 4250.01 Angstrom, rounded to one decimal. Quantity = 15.4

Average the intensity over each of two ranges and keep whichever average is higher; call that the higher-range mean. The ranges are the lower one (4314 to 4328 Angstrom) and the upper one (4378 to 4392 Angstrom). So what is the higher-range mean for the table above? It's 28.2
